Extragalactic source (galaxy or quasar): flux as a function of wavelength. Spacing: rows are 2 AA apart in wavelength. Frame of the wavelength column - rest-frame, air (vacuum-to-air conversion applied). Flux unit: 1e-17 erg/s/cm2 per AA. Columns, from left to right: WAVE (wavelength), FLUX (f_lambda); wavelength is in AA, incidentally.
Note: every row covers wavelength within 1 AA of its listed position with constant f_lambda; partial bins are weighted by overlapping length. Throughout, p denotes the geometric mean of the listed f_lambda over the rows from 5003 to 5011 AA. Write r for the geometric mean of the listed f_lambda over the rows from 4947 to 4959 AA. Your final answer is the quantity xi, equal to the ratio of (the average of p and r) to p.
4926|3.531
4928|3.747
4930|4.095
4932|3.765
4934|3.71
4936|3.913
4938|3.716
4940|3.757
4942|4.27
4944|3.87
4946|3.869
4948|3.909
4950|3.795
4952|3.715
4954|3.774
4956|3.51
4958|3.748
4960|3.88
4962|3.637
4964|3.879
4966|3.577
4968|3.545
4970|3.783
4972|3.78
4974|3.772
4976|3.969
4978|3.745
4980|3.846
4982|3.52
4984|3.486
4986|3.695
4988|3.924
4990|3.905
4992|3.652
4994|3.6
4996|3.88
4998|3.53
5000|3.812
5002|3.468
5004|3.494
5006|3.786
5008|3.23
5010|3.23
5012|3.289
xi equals 1.05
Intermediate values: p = 3.43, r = 3.74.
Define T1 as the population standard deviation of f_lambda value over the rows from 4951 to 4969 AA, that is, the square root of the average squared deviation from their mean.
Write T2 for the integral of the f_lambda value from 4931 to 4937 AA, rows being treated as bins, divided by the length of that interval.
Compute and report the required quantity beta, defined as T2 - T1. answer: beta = 3.67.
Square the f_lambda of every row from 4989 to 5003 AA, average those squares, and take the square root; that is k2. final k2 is 3.70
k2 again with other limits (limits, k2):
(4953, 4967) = 3.72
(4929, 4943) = 3.89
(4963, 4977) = 3.76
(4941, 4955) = 3.89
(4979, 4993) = 3.72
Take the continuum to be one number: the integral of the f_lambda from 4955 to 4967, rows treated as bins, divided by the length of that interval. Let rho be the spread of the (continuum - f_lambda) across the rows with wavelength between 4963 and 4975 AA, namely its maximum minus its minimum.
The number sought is 0.33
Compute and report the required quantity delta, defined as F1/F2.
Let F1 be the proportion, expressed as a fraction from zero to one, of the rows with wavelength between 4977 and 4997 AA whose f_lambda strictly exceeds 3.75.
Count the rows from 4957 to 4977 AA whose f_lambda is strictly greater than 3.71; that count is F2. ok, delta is 0.06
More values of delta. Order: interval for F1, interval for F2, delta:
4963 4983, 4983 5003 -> 0.15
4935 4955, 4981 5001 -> 0.20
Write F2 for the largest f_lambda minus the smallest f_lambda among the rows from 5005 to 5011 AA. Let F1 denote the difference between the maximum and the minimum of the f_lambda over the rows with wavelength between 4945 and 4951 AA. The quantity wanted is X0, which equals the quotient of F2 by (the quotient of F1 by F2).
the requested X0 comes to 2.71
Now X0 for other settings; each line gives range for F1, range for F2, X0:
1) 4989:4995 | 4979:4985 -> 0.42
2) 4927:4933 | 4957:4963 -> 0.17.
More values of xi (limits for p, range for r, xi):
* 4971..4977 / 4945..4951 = 1.00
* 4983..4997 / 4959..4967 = 1.00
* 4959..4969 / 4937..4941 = 1.00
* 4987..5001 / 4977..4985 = 0.99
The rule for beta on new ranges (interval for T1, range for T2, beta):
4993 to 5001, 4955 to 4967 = 3.56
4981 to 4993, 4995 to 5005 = 3.47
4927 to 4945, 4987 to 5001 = 3.57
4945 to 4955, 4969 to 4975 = 3.71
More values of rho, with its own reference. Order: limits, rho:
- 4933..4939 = 0.20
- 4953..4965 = 0.37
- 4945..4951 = 0.11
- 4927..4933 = 0.35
